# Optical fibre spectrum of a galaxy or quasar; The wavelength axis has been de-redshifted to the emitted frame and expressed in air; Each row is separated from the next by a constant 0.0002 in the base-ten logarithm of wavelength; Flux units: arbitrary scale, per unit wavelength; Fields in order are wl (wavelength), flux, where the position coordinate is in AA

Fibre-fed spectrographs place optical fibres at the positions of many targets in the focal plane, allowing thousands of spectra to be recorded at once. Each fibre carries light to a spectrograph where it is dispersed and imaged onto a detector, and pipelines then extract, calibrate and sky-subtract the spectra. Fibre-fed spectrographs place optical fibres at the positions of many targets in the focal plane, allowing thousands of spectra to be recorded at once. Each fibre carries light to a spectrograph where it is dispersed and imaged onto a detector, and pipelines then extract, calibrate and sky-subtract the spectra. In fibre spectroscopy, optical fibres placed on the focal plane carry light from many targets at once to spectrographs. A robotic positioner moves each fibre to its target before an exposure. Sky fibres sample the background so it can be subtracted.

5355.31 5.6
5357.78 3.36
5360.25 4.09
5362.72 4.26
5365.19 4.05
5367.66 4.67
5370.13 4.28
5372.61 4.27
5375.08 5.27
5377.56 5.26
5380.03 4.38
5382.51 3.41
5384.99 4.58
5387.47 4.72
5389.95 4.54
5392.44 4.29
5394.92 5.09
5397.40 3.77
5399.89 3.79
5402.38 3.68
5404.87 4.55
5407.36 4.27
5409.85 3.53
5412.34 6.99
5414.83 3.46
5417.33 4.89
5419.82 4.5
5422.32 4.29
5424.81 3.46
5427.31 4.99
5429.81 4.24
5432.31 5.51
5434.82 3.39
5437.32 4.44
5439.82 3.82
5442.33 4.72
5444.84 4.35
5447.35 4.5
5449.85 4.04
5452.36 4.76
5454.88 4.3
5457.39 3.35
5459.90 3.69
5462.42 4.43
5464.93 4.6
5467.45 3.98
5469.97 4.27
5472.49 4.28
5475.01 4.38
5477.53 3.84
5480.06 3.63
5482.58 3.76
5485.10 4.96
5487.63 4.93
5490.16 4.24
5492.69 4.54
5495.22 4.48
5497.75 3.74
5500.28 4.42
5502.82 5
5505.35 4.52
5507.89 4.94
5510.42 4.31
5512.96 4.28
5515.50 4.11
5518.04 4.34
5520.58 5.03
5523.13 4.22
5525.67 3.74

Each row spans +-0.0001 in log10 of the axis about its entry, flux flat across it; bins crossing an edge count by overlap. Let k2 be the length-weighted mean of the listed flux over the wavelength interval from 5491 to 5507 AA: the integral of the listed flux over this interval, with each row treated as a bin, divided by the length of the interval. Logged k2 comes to 4.5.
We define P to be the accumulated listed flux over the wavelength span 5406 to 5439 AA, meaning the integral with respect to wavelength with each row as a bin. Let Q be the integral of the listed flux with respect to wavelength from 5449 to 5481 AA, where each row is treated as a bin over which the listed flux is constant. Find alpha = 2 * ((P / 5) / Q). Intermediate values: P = 147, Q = 132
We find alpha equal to 0.445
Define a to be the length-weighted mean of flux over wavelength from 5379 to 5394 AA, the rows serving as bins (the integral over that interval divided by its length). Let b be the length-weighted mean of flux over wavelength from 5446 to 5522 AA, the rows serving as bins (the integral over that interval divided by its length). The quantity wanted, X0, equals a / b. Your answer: 1.00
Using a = 4.33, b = 4.32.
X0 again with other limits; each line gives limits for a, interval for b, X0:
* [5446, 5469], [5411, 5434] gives 0.90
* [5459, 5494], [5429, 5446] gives 0.98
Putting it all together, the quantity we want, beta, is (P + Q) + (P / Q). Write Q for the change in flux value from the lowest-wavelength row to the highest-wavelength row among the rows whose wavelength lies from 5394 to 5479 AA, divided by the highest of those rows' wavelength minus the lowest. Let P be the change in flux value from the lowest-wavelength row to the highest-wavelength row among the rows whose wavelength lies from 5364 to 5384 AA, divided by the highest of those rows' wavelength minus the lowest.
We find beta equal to 2.4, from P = -0.037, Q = -0.015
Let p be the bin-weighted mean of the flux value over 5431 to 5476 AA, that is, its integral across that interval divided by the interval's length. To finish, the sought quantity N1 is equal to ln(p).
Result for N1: 1.45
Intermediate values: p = 4.27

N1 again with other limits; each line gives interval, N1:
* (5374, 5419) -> 1.50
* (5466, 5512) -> 1.47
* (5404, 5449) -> 1.49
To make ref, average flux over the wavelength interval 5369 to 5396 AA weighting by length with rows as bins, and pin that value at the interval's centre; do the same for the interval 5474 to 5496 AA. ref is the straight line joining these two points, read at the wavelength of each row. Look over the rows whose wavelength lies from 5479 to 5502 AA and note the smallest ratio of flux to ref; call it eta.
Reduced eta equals 0.841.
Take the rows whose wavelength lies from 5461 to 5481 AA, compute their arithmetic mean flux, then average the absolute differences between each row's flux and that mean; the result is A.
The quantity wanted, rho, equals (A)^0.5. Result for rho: 0.52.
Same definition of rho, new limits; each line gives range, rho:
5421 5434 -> 0.78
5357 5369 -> 0.55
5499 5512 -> 0.52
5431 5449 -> 0.68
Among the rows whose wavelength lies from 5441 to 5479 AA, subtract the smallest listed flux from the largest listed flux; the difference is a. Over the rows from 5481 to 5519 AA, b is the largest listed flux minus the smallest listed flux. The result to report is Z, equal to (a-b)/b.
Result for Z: 0.12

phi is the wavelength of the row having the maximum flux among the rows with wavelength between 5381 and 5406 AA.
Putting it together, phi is 5394.92 AA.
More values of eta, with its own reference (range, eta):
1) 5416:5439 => 0.766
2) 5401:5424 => 0.774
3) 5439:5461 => 0.767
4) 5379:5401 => 0.749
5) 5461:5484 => 0.841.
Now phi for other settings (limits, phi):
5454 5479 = 5464.93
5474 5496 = 5485.10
